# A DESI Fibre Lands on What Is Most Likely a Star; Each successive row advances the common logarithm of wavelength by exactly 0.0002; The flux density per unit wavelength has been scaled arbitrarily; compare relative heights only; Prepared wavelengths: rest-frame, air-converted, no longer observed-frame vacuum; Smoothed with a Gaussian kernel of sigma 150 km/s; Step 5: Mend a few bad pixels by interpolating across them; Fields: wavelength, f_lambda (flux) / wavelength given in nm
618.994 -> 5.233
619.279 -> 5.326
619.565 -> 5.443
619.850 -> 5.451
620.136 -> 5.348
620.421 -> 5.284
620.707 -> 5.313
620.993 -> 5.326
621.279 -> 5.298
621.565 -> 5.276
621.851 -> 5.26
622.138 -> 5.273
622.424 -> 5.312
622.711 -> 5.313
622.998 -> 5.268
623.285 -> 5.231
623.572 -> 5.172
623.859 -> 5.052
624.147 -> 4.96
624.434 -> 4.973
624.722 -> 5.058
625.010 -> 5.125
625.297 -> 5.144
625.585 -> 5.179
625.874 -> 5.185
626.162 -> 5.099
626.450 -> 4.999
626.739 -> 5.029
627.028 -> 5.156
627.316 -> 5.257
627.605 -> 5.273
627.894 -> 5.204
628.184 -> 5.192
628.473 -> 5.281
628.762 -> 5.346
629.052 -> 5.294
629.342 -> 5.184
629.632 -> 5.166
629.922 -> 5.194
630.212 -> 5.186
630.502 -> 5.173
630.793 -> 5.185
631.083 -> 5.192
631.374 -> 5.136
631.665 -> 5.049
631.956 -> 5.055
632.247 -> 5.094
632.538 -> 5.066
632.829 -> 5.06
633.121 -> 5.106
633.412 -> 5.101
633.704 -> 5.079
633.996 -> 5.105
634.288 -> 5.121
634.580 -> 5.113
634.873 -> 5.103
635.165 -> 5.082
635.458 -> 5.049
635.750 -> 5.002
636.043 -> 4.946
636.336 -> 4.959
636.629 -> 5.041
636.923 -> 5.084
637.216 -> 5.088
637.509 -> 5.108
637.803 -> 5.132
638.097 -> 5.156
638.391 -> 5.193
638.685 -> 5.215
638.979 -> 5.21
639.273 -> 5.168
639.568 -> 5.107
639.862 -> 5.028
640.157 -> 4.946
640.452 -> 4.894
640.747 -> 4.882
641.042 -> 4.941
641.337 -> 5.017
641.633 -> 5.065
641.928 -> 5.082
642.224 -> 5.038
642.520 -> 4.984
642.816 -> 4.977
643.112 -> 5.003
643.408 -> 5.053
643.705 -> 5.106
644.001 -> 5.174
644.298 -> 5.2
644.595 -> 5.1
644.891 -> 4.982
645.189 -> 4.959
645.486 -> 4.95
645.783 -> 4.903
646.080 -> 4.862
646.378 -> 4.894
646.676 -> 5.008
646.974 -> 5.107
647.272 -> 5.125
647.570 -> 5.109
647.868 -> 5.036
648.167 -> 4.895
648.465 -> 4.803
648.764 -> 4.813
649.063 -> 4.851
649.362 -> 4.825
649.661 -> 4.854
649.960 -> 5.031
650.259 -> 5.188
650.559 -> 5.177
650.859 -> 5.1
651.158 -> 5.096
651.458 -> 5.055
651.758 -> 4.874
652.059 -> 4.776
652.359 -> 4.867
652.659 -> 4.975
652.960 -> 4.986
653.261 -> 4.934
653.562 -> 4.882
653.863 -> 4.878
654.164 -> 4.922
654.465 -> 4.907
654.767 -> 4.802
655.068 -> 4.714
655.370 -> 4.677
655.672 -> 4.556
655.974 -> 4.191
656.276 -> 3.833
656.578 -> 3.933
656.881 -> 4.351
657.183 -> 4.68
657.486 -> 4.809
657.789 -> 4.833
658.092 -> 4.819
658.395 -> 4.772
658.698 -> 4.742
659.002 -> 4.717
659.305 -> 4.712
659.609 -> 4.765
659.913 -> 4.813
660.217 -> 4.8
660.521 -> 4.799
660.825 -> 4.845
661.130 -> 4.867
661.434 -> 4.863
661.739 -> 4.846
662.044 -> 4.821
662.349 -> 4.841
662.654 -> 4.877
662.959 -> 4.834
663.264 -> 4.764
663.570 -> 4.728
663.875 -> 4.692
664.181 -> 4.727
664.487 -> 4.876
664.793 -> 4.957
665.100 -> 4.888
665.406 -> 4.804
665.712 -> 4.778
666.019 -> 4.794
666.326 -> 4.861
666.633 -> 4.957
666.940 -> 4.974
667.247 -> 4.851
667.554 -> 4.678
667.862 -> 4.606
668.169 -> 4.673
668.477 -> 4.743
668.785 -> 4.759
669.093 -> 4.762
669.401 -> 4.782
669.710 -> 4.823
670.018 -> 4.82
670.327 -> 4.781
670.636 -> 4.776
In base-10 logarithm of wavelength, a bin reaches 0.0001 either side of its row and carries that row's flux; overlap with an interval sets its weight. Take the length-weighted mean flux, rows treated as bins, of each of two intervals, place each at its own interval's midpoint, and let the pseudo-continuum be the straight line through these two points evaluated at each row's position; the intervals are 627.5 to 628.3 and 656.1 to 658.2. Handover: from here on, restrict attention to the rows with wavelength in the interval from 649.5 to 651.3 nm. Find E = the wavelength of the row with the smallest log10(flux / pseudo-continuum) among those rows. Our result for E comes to 649.661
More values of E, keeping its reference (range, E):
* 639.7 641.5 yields 640.747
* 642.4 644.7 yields 642.520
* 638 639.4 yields 638.097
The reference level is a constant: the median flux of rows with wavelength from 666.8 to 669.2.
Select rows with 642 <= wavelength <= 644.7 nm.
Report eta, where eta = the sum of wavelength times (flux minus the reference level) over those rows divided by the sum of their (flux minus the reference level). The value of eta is 643.55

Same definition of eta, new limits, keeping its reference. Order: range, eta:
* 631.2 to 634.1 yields 632.69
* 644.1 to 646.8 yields 645.25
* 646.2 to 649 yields 647.36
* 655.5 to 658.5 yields 656.24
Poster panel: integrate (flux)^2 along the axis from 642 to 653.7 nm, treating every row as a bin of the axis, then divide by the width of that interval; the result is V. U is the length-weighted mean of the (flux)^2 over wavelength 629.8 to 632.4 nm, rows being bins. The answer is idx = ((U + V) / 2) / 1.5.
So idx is 17.1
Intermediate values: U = 26.4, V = 24.9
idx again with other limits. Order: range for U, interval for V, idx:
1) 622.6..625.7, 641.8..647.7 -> 17.2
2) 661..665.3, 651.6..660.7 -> 15.2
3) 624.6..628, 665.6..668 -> 16.5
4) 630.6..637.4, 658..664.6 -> 16.3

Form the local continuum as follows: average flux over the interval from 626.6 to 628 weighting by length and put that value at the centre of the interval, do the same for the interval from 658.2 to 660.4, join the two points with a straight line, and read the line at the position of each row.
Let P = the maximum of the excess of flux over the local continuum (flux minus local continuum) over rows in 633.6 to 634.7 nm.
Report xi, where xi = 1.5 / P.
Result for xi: 54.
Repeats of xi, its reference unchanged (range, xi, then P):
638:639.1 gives 8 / 0.18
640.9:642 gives 17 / 0.09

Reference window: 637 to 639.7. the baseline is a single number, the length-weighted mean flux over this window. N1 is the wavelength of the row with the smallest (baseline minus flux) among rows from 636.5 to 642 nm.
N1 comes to 638.685 nm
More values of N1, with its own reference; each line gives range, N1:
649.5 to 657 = 650.259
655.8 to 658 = 657.789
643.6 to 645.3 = 644.298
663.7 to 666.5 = 664.793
